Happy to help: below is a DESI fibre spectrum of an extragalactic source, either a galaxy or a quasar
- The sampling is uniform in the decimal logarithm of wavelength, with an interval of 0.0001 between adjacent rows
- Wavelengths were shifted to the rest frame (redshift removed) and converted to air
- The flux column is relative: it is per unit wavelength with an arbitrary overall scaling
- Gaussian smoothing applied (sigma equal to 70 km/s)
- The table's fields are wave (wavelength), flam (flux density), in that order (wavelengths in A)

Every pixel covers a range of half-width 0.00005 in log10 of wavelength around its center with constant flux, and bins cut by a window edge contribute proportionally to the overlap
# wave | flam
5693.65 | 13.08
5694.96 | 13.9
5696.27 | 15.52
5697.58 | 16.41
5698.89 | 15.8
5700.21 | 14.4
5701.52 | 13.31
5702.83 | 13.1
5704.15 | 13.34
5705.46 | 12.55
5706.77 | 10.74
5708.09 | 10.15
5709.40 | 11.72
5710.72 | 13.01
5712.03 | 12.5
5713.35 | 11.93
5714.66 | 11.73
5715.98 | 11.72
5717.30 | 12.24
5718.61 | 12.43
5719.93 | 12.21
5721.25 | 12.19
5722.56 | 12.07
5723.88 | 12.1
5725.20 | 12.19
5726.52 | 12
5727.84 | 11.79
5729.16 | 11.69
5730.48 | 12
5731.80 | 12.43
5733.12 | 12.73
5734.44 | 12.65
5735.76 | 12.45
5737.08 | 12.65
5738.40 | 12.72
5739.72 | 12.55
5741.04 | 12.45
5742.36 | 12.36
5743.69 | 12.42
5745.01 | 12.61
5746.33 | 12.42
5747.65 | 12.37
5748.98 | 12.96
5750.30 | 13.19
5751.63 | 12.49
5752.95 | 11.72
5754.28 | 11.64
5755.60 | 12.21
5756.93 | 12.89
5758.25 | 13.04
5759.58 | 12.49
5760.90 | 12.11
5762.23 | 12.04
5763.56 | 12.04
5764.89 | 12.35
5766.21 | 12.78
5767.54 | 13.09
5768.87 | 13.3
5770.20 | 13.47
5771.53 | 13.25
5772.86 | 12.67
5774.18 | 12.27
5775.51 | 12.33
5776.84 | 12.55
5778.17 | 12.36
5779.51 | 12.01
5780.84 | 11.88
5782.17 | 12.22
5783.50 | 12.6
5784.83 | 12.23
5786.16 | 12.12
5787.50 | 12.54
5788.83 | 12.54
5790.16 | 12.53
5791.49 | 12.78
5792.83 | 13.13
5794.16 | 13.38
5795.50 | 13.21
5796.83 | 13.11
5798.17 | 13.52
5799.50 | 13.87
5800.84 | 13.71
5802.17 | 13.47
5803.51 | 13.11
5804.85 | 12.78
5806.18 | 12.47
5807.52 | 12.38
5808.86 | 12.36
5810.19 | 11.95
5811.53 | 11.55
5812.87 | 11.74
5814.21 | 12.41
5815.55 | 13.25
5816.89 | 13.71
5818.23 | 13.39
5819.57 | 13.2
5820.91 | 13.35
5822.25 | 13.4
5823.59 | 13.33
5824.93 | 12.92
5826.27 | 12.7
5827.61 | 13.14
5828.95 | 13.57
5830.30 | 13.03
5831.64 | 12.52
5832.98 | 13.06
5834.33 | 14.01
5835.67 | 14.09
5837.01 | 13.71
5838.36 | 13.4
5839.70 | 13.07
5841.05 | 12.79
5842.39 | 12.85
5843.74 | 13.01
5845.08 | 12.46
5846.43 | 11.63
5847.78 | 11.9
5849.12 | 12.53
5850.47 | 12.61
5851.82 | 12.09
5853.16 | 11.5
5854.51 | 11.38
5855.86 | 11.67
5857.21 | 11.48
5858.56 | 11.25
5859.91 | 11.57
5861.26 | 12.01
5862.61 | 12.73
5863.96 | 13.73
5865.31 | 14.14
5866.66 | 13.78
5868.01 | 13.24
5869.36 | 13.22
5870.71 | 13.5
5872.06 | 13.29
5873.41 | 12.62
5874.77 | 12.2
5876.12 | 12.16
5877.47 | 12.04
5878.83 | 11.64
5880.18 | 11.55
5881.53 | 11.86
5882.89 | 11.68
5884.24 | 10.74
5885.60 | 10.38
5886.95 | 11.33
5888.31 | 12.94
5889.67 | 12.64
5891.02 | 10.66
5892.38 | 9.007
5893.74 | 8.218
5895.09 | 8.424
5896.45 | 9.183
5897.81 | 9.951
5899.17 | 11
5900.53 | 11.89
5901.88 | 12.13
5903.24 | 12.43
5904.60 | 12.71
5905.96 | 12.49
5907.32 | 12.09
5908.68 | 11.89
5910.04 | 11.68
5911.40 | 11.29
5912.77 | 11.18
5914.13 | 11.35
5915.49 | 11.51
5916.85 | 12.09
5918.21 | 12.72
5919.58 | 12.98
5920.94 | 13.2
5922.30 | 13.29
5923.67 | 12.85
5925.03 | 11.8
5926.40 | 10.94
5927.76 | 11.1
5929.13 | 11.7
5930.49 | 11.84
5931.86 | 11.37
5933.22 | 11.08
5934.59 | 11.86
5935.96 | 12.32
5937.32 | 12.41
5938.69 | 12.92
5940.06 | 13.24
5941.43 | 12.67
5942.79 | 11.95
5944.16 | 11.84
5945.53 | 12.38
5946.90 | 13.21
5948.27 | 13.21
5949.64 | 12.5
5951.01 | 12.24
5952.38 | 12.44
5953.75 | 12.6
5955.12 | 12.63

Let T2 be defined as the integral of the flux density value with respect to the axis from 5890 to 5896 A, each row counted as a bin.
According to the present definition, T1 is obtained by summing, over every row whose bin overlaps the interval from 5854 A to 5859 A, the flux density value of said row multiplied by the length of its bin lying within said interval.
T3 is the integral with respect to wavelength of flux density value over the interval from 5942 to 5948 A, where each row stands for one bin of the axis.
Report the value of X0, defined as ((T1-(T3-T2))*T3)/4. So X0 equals 717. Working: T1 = 57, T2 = 56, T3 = 75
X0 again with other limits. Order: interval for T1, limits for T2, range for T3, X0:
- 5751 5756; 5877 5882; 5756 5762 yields 819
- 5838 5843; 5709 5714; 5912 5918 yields 992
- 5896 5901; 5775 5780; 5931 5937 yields 768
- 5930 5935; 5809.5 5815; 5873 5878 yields 949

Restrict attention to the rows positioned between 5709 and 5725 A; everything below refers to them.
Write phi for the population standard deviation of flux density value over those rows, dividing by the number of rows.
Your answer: 0.4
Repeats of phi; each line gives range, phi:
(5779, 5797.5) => 0.5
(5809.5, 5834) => 0.6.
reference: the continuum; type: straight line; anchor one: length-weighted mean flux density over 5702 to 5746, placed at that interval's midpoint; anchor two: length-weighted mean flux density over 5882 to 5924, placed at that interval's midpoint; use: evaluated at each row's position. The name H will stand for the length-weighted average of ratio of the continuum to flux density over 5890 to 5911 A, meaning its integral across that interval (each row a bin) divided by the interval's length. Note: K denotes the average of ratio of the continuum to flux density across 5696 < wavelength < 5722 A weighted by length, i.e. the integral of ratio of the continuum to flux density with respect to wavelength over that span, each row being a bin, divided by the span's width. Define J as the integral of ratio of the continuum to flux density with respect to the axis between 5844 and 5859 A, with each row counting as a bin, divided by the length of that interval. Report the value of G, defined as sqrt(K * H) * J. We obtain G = 1.00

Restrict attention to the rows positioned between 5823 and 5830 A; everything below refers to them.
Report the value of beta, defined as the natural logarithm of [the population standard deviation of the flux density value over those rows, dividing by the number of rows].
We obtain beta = -1.2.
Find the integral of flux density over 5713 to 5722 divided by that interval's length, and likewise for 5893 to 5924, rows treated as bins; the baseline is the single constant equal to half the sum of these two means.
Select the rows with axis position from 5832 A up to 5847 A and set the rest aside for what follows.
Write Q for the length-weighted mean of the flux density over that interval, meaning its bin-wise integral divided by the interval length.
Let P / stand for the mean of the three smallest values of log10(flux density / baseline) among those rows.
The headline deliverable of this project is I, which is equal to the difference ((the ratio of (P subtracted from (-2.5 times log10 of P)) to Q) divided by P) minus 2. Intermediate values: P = 0.017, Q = 13.1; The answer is 18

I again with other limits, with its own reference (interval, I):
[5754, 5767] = 170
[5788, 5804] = 8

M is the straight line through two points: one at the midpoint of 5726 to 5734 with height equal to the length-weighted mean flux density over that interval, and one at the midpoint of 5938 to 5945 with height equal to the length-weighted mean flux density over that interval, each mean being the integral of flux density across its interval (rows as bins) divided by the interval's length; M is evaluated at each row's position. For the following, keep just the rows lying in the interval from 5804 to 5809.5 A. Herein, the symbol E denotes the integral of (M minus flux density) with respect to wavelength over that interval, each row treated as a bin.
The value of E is -1.4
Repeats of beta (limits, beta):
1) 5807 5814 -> -1.1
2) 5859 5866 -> 0.0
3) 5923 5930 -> -0.4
